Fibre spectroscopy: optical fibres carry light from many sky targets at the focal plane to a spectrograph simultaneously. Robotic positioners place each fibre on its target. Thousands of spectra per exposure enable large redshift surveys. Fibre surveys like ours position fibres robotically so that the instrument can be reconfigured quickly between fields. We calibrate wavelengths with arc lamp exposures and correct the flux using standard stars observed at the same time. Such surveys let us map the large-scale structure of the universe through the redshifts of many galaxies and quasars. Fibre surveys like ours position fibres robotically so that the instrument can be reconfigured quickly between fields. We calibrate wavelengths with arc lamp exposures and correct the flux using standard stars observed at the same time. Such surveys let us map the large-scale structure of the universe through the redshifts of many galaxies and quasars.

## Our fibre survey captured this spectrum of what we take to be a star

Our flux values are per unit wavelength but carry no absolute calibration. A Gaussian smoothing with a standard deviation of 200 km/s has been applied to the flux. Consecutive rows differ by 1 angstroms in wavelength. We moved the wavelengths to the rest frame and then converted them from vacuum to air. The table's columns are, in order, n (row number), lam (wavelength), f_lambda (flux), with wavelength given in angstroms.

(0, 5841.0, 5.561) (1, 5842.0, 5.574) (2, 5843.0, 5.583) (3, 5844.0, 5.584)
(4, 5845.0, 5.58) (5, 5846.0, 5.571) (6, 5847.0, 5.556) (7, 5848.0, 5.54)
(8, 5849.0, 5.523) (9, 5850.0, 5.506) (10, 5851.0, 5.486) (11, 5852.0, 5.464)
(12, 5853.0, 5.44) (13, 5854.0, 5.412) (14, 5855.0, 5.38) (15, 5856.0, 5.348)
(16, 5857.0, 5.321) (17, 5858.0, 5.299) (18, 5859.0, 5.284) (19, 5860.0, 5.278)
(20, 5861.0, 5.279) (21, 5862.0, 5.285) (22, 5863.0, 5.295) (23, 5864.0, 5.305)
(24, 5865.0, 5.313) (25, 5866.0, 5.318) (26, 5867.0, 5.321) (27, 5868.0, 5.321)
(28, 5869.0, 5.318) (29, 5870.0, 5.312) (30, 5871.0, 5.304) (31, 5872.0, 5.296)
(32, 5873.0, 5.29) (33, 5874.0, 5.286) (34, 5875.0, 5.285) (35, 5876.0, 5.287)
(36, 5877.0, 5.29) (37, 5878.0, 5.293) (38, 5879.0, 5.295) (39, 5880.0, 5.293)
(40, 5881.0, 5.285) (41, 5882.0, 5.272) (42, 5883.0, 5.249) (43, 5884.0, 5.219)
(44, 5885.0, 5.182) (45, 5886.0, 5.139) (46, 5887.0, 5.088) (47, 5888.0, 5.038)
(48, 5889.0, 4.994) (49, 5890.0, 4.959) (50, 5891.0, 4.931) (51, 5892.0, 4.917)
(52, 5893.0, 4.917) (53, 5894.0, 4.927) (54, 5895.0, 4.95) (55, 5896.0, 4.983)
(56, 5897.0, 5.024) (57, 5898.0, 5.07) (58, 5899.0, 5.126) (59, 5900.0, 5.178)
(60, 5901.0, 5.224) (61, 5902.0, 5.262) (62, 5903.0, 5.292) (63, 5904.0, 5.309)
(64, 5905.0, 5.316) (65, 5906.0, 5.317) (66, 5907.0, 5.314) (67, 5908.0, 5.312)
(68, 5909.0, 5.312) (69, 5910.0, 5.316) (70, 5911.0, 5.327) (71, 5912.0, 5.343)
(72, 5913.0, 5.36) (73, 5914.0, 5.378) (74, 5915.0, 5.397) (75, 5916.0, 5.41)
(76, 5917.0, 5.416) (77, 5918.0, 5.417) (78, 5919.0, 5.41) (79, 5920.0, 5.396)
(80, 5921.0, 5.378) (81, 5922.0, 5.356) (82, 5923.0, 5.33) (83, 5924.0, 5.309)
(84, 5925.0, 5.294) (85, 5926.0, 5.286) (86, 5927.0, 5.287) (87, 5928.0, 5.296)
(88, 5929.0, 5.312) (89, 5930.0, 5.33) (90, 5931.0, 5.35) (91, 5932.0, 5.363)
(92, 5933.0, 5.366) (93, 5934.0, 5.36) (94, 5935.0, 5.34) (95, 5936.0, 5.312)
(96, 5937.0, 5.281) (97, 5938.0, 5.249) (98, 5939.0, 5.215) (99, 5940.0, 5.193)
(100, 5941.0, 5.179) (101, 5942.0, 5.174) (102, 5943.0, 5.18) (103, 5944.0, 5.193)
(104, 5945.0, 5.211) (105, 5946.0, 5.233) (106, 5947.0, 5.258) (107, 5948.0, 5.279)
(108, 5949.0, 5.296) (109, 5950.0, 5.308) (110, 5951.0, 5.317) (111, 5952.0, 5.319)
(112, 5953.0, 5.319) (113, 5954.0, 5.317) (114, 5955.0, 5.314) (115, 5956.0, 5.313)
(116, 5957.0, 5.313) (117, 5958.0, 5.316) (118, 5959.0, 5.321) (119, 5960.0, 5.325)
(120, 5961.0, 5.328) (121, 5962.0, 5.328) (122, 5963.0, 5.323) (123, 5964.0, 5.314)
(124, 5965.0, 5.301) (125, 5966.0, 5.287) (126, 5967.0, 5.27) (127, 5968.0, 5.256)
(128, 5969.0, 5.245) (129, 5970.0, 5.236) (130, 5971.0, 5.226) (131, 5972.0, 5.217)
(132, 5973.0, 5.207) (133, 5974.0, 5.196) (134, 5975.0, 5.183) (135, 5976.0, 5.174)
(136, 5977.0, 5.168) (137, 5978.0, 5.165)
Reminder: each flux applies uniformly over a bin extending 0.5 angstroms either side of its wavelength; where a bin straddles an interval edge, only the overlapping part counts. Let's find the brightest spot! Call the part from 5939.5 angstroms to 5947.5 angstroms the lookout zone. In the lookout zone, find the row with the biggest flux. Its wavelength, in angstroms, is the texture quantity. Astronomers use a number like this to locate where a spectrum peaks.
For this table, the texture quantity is 5947.0 angstroms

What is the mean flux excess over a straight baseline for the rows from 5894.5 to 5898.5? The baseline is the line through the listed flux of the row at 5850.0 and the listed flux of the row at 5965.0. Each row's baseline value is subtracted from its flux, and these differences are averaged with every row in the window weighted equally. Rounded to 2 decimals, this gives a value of -0.42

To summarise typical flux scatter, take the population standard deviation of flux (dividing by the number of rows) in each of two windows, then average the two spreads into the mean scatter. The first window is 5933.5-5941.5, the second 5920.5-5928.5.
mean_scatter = 0.048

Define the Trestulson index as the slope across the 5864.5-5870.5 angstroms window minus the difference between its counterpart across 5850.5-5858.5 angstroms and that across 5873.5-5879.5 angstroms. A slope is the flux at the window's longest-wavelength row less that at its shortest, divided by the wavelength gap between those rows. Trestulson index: 0.028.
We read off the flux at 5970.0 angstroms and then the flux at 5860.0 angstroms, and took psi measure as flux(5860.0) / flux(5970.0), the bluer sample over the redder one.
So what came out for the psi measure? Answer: 1.01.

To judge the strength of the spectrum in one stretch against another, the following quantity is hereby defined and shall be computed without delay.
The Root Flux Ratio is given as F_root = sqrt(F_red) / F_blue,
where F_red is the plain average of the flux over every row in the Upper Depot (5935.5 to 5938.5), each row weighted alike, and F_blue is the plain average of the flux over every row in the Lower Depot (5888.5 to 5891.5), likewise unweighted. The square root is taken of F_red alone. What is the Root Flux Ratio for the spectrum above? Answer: 0.463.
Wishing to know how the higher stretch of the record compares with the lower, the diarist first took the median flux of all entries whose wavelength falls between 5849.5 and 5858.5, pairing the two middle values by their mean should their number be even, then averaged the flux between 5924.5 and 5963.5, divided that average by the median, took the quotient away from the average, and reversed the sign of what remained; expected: -4.31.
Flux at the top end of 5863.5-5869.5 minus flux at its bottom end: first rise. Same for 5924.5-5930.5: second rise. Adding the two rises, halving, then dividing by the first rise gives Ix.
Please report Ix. 1.9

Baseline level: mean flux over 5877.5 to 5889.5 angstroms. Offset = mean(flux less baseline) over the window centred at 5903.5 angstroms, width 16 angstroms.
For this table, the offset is 0.03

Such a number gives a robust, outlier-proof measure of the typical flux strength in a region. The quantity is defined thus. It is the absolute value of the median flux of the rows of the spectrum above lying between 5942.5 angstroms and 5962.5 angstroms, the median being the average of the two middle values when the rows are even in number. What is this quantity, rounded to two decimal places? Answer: 5.31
